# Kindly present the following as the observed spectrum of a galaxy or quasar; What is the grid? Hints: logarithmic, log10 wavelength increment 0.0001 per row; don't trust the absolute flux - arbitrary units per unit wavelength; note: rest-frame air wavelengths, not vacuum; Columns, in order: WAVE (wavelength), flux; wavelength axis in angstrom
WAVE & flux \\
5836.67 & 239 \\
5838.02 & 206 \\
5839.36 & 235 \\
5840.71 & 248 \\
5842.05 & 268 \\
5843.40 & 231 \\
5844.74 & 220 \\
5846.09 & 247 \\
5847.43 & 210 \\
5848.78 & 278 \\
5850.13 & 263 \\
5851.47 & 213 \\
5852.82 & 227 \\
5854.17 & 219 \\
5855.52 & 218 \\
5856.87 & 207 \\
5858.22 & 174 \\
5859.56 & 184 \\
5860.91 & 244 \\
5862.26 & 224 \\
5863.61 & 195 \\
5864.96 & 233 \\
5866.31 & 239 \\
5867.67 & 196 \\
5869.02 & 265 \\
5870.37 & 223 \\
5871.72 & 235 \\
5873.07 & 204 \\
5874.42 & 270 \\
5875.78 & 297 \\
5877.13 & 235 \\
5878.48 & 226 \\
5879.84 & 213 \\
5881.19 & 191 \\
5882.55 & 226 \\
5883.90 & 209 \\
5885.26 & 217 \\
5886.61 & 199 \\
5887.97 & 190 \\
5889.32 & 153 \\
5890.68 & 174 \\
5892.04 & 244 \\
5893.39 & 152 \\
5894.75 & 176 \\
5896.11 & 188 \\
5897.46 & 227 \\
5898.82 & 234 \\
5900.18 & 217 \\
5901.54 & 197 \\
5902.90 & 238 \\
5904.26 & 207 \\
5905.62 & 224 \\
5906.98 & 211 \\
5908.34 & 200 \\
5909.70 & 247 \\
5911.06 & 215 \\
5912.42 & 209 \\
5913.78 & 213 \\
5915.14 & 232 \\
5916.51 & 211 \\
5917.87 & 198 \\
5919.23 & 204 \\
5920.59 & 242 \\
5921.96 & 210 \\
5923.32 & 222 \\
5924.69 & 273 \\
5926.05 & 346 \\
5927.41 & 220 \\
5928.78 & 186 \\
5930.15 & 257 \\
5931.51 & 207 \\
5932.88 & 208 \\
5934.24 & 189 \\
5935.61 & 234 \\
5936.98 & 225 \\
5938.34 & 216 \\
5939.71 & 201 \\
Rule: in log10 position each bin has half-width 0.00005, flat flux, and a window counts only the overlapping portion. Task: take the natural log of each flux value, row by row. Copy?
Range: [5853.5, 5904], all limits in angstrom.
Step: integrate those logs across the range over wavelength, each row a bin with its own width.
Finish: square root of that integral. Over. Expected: 16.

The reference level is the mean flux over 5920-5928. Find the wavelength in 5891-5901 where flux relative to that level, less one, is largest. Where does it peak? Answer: 5892.04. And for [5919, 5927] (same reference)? 5926.05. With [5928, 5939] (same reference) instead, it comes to 5930.15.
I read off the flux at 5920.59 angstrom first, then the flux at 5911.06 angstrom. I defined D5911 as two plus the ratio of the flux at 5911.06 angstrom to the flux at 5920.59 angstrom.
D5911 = 2.89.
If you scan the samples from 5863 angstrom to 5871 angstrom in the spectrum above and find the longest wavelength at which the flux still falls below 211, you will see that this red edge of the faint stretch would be 5867.67 angstrom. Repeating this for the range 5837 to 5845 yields 5838.02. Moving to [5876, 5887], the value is 5886.61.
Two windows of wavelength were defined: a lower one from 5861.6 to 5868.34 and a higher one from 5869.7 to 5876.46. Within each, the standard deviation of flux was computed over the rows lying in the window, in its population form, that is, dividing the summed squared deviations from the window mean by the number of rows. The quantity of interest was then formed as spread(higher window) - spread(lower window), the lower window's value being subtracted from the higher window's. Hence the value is 15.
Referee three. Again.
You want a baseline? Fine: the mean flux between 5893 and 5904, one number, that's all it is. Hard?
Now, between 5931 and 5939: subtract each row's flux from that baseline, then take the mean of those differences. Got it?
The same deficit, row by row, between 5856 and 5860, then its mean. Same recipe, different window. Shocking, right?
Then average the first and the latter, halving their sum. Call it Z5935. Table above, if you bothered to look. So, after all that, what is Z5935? 3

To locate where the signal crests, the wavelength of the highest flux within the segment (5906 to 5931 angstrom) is 5926.05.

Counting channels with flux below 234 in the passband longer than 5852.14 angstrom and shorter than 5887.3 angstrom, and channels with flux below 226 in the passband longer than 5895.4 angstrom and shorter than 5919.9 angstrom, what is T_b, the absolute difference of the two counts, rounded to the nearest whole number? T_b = 6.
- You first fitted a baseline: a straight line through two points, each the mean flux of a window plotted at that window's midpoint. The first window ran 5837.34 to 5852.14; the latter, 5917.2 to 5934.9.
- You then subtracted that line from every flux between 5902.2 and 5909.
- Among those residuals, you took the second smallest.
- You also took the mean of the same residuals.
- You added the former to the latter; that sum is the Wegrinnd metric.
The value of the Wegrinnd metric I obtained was -38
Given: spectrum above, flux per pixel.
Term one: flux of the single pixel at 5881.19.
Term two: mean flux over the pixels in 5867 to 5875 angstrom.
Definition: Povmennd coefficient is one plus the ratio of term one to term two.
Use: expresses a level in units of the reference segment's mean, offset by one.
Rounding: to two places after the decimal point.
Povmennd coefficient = 1.82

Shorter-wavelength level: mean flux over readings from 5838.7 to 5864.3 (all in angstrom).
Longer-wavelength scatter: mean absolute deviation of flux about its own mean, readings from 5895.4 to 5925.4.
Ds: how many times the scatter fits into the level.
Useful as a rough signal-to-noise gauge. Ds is 15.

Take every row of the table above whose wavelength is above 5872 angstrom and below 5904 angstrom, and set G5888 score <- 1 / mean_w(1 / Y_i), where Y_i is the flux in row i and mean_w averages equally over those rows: 207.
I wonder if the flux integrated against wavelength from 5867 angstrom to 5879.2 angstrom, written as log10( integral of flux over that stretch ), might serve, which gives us 3.5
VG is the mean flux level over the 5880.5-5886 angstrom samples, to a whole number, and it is 211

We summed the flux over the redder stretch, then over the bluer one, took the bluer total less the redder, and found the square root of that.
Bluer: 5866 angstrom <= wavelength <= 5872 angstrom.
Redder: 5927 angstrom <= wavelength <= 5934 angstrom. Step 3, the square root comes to 8.9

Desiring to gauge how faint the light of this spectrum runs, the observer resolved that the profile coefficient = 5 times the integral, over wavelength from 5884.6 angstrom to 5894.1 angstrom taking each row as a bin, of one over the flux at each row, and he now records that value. 0.257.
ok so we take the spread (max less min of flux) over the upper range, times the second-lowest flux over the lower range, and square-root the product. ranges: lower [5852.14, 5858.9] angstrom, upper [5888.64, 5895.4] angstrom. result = 138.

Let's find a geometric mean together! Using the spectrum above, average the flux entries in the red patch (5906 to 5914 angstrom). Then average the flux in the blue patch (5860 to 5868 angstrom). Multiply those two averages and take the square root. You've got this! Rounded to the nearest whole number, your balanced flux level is 219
